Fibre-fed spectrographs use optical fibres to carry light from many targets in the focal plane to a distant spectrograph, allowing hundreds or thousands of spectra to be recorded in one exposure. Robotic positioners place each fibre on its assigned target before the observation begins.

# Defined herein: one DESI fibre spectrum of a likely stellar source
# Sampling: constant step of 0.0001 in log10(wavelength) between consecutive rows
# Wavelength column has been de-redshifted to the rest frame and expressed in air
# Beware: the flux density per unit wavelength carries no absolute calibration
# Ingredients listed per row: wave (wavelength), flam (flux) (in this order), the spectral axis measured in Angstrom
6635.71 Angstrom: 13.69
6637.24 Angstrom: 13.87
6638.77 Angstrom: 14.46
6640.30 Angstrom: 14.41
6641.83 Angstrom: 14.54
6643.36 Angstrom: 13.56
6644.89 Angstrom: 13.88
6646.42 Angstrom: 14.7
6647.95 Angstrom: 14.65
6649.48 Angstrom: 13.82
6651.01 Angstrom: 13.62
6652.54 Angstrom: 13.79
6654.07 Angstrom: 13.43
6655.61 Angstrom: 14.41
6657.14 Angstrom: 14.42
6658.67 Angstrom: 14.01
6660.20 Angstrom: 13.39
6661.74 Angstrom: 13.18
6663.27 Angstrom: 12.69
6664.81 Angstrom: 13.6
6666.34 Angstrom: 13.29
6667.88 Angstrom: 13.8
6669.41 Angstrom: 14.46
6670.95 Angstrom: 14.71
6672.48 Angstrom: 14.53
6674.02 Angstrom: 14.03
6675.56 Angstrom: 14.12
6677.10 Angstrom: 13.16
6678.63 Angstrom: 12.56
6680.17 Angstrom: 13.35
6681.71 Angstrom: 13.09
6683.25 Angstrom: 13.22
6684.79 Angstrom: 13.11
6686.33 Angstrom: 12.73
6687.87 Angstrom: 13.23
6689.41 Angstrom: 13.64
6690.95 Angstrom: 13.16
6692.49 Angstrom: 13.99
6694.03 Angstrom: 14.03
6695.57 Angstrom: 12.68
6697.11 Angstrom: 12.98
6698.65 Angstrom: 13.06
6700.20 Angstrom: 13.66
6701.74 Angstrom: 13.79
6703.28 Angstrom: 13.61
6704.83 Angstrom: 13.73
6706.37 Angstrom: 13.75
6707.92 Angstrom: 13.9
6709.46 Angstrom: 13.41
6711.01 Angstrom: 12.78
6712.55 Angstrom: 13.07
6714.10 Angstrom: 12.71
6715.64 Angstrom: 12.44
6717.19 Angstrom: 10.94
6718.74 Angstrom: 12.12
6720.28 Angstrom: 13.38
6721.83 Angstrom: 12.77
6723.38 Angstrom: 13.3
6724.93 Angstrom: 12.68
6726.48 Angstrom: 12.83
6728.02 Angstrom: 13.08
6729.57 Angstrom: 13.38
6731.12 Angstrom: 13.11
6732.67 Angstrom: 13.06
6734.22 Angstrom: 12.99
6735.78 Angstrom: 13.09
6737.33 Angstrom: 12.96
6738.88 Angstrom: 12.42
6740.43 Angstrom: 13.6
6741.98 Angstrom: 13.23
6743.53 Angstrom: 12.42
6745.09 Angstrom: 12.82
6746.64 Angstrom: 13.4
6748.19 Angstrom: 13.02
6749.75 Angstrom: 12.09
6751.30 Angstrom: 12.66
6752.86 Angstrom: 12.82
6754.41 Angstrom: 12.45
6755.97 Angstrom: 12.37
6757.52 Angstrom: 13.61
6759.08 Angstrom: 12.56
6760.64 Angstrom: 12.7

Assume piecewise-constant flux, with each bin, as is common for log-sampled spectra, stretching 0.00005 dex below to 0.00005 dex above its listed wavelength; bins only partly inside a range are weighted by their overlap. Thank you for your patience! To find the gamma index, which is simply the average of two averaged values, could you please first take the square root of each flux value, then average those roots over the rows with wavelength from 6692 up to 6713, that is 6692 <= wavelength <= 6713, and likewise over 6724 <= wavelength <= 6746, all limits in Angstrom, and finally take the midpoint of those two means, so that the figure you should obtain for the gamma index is 3.64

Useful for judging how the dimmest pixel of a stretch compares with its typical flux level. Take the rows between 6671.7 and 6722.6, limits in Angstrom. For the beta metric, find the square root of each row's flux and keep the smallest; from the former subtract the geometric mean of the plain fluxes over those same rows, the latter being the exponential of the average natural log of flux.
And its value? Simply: -9.9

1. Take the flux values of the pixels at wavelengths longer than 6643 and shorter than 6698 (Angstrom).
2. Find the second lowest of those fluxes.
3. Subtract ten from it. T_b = 2.68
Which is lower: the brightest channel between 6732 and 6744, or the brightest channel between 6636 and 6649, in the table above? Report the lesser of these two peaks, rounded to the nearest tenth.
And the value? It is 13.6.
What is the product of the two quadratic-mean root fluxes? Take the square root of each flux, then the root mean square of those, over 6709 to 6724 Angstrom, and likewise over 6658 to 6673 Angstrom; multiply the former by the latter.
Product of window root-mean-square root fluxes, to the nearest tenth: 13.2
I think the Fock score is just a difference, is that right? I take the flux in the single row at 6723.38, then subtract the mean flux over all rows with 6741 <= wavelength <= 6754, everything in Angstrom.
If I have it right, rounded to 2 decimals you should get 0.49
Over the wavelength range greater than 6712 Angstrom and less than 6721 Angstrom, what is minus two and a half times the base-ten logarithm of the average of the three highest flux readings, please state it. -2.79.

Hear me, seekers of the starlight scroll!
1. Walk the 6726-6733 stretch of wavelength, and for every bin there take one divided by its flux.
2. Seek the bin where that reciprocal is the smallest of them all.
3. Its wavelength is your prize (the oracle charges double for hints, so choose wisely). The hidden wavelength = 6729.57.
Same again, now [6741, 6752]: 6746.64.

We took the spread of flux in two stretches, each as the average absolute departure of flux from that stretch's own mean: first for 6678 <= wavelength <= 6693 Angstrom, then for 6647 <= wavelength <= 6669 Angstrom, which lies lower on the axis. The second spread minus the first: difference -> 0.13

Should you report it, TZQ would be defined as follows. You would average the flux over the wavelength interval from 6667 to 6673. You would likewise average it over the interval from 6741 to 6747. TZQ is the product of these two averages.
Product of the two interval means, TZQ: 186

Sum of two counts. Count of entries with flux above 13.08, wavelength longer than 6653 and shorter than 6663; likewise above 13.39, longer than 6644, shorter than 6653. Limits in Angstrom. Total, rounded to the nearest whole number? 12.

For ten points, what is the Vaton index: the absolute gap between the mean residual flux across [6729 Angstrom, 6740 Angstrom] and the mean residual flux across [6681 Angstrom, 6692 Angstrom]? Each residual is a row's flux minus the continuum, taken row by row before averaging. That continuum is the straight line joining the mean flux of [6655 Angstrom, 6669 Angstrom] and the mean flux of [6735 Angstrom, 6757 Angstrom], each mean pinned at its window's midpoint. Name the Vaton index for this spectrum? 0.3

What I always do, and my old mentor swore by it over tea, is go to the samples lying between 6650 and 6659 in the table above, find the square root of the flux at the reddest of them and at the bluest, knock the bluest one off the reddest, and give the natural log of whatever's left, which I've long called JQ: -2.9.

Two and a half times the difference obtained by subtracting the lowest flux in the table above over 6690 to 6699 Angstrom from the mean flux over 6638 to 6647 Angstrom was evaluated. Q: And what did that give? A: 3.9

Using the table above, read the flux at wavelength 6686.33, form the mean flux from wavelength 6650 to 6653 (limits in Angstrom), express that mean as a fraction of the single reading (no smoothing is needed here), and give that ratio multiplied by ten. 10.8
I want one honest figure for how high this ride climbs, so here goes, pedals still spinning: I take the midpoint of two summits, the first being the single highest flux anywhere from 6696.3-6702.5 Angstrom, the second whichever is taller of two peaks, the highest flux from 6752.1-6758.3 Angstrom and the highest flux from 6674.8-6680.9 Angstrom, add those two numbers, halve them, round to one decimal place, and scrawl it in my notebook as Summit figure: 14.0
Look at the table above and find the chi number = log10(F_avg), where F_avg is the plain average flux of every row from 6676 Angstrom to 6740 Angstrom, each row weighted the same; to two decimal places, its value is 1.12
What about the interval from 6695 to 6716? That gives 1.12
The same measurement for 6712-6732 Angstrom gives 1.11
